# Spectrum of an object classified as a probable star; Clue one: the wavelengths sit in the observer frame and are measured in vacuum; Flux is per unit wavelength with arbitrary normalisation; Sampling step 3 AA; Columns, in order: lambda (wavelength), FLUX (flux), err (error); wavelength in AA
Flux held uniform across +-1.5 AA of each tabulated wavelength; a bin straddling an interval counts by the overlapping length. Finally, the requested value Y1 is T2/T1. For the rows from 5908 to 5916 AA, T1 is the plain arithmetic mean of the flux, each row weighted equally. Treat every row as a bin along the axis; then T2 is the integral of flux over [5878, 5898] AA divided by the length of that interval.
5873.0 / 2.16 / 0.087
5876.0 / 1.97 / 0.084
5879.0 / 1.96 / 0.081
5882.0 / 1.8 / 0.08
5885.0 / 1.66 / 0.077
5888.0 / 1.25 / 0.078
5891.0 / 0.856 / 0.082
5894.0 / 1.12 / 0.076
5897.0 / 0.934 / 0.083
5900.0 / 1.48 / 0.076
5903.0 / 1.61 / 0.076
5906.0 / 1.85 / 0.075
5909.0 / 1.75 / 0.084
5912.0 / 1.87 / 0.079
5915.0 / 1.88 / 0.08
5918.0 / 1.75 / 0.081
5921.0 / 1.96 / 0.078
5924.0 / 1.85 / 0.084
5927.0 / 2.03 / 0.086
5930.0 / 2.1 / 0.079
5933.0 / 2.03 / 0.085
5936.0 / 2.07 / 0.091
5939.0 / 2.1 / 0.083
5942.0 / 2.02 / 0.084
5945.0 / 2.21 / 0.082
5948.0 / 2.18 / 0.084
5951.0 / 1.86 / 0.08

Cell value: 0.7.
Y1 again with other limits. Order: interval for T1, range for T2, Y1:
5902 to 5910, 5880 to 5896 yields 0.8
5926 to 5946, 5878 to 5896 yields 0.7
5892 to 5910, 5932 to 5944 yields 1.4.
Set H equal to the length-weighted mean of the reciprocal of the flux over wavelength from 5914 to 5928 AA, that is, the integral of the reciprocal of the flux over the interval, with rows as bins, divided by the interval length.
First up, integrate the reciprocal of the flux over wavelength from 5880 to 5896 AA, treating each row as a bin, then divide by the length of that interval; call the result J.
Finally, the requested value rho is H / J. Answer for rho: 0.7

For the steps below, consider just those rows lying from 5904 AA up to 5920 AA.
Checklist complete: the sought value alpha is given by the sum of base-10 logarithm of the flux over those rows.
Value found 1.3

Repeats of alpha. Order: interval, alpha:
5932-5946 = 1.6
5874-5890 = 1.2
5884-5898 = 0.3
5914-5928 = 1.4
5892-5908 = 0.7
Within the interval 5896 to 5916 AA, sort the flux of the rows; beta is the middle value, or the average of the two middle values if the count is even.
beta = 1.75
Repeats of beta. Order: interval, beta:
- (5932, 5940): 2.07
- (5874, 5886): 1.88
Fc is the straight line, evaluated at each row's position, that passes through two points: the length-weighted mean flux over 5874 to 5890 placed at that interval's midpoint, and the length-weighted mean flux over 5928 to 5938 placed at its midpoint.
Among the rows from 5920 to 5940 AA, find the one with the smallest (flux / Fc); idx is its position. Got 5924.0 AA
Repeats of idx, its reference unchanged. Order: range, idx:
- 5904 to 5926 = 5918.0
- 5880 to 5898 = 5891.0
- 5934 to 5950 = 5942.0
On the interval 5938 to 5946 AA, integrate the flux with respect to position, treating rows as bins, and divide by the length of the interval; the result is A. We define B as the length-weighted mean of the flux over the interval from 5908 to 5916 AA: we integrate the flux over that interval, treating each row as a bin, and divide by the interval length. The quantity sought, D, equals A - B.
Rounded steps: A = 2.1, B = 1.84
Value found 0.3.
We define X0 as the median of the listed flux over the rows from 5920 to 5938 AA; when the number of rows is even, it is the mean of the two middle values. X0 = 2.0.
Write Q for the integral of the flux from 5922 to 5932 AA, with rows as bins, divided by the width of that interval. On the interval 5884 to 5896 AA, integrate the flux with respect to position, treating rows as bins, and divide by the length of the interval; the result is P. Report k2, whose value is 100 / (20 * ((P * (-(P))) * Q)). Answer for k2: -1.77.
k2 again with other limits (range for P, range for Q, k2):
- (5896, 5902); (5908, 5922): -1.70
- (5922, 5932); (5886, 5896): -1.15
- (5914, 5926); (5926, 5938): -0.70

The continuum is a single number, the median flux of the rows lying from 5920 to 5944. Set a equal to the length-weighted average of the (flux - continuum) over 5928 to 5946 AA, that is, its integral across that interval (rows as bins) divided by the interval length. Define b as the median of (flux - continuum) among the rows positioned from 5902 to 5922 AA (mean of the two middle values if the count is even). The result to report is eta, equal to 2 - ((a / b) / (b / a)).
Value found 2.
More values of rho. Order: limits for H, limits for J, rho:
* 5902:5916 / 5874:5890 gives 0.9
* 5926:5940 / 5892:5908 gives 0.6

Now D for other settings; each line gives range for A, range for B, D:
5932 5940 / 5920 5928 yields 0.1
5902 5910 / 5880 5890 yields 0.2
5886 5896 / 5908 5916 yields -0.7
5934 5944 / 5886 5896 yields 1.0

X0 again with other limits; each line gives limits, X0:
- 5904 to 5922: 1.9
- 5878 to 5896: 1.5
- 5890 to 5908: 1.3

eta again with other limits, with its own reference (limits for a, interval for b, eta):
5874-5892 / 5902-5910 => 0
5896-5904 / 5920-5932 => -375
